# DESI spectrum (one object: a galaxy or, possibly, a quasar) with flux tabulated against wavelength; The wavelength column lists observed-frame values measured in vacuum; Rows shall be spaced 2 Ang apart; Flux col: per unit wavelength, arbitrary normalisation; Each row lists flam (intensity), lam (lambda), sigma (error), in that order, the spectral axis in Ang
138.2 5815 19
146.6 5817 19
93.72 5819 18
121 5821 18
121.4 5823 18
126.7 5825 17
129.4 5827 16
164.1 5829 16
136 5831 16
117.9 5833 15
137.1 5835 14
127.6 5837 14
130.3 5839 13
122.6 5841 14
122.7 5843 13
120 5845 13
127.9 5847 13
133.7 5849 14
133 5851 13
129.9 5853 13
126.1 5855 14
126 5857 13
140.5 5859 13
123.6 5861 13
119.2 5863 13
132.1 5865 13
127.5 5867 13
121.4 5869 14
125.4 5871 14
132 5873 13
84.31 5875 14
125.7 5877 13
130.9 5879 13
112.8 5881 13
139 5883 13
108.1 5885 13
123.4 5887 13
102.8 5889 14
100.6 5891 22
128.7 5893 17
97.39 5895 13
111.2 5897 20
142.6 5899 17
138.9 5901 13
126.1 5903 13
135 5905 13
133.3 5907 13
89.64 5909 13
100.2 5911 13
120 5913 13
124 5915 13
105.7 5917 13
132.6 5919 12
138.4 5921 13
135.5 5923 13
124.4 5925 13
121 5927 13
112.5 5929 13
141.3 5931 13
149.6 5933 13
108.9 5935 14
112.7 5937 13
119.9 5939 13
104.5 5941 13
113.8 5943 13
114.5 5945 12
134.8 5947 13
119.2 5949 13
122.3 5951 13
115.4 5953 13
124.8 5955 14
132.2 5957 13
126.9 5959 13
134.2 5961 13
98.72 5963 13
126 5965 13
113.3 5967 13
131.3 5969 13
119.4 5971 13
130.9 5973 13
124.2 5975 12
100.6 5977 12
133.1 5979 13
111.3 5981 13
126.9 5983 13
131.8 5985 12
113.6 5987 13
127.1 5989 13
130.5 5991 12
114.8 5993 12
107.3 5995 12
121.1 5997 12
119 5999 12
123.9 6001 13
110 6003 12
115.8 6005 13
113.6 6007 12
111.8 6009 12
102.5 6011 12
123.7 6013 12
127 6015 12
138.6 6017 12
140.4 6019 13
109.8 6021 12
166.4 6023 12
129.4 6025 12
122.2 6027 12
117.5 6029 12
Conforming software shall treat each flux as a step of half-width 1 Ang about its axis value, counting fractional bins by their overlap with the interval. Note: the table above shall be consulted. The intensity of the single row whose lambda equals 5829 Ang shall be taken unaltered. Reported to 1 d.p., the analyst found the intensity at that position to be 164.1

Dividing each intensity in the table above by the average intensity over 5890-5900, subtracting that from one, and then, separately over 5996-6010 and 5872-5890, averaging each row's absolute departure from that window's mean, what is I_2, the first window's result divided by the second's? 0.3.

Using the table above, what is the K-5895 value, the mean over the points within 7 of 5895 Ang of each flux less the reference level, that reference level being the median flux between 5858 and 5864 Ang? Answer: -6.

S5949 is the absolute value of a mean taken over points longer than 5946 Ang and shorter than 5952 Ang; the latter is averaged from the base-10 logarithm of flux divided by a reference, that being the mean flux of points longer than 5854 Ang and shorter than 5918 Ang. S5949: 0.017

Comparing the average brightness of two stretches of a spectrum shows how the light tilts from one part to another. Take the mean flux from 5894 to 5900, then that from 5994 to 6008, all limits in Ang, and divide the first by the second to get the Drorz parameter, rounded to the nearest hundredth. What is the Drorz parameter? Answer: 1.01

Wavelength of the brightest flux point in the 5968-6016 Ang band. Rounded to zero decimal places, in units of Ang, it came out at 5979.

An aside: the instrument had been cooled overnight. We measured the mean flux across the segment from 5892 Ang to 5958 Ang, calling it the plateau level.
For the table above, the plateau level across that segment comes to 122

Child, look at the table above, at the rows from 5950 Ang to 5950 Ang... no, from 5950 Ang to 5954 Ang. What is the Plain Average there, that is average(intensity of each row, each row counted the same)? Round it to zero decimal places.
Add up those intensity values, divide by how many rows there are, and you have 119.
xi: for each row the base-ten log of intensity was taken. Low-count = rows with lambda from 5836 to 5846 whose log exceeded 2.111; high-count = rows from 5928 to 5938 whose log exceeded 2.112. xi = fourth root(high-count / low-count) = 1.19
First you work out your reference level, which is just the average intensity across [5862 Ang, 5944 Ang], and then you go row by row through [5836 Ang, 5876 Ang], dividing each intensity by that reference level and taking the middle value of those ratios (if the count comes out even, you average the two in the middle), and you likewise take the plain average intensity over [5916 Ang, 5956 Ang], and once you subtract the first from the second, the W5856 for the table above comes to 122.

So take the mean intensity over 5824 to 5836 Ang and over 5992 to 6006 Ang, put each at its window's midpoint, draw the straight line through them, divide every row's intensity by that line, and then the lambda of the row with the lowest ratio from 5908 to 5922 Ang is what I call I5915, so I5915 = 5909 Ang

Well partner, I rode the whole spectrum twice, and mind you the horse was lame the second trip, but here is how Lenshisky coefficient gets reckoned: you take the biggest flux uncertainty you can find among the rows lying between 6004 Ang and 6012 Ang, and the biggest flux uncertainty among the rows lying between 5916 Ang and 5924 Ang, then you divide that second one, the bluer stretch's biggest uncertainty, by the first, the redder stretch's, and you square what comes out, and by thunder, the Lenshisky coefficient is 1.00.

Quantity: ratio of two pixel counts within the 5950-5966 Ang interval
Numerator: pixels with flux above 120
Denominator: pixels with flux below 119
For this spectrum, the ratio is 3.0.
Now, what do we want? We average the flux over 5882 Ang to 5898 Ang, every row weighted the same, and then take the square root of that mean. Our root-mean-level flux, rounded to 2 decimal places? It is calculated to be 10.67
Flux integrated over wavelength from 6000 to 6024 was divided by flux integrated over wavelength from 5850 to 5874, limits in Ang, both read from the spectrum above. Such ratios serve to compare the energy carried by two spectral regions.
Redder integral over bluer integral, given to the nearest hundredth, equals 0.97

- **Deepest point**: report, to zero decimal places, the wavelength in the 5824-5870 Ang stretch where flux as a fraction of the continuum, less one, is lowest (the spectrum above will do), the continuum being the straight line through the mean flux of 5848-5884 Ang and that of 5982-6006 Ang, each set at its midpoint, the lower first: 5833 Ang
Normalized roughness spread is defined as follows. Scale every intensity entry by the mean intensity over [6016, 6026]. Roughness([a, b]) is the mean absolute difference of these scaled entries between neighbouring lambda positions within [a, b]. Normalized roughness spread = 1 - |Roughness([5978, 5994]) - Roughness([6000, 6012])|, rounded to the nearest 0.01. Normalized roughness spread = 0.95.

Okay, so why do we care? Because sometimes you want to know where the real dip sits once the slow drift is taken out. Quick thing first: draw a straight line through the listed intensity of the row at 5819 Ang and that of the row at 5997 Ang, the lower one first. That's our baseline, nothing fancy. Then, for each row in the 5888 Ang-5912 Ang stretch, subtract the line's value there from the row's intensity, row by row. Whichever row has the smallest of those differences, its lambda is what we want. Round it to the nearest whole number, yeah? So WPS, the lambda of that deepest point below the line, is 5909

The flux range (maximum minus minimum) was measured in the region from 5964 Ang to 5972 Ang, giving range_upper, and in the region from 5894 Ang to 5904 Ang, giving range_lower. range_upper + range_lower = 63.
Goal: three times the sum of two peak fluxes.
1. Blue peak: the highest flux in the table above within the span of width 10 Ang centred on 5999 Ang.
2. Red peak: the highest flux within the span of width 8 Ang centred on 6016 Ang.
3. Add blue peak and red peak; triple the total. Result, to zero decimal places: 793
